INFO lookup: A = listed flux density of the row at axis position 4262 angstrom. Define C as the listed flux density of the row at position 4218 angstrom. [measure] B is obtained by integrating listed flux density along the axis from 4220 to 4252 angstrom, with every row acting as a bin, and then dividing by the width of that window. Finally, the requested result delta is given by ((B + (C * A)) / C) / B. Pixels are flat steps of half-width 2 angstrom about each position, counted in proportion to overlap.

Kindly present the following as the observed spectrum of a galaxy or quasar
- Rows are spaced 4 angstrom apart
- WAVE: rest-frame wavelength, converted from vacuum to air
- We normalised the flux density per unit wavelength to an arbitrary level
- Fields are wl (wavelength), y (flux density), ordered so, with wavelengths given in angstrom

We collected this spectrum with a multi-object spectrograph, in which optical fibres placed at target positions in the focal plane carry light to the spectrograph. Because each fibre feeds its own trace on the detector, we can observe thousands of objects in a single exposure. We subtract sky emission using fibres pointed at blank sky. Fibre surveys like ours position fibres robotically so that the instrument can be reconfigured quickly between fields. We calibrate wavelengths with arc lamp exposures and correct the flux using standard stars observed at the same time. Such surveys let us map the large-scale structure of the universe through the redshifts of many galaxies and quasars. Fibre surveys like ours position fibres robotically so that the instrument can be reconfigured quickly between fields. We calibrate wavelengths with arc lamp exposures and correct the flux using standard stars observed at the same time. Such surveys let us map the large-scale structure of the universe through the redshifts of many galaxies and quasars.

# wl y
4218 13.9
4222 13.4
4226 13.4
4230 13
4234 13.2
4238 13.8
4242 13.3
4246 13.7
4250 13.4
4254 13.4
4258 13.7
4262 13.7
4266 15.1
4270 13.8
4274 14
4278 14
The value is 1.094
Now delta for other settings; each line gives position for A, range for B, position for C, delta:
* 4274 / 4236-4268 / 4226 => 1.092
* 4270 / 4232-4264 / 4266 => 1.087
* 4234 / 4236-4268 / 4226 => 1.034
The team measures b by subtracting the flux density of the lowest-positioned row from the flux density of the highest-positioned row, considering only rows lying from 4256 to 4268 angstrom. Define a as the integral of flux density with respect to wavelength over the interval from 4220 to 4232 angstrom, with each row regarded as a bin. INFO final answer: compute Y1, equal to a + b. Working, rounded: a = 159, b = 1.4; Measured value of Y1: 161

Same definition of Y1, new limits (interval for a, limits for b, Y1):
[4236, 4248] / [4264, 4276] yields 162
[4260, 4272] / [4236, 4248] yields 170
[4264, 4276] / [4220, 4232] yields 171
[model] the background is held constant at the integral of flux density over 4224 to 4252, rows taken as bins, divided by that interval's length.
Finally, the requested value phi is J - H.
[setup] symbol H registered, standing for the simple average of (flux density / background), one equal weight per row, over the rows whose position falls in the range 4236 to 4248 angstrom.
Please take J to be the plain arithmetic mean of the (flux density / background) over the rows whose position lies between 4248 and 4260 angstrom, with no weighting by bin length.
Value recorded -0.007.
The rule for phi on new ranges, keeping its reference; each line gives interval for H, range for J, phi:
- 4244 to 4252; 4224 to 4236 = -0.026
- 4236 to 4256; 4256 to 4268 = 0.048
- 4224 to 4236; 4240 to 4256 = 0.019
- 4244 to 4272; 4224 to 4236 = -0.047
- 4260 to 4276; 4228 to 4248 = -0.056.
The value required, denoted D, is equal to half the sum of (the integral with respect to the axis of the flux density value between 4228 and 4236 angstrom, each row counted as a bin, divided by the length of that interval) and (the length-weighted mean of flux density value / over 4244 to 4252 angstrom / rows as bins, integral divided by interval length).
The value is 13.3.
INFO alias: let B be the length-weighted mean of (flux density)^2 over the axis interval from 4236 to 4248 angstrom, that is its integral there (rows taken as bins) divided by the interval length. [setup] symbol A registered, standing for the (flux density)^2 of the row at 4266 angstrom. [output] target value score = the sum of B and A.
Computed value 413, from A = 228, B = 185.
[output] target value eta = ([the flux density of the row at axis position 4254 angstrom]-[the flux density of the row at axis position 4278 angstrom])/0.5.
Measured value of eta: -1.2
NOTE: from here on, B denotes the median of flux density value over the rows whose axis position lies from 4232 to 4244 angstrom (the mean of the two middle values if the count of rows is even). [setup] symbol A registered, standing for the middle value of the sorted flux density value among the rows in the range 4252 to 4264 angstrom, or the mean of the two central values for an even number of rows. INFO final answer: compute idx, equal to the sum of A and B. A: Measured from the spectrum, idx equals 27.0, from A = 13.7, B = 13.3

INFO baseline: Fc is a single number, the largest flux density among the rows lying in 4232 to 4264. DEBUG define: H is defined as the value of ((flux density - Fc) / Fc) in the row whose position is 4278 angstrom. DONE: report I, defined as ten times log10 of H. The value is -18.4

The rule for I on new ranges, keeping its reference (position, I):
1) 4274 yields -18.4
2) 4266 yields -10.3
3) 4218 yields -21.4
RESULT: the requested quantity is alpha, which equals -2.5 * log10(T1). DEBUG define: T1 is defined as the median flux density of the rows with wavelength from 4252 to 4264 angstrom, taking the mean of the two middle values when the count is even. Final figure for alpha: -2.84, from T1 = 13.7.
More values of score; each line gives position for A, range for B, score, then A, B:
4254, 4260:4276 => 380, 180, 201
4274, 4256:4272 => 394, 196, 198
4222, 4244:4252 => 363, 180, 184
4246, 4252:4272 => 382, 188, 195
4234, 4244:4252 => 358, 174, 184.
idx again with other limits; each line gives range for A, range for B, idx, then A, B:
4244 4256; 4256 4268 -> 27.1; 13.4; 13.7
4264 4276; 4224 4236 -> 27.2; 14.0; 13.2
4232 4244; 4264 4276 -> 27.3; 13.3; 14.0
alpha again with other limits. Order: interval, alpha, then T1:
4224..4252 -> -2.82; 13.4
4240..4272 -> -2.84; 13.7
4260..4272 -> -2.85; 13.8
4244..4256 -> -2.82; 13.4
